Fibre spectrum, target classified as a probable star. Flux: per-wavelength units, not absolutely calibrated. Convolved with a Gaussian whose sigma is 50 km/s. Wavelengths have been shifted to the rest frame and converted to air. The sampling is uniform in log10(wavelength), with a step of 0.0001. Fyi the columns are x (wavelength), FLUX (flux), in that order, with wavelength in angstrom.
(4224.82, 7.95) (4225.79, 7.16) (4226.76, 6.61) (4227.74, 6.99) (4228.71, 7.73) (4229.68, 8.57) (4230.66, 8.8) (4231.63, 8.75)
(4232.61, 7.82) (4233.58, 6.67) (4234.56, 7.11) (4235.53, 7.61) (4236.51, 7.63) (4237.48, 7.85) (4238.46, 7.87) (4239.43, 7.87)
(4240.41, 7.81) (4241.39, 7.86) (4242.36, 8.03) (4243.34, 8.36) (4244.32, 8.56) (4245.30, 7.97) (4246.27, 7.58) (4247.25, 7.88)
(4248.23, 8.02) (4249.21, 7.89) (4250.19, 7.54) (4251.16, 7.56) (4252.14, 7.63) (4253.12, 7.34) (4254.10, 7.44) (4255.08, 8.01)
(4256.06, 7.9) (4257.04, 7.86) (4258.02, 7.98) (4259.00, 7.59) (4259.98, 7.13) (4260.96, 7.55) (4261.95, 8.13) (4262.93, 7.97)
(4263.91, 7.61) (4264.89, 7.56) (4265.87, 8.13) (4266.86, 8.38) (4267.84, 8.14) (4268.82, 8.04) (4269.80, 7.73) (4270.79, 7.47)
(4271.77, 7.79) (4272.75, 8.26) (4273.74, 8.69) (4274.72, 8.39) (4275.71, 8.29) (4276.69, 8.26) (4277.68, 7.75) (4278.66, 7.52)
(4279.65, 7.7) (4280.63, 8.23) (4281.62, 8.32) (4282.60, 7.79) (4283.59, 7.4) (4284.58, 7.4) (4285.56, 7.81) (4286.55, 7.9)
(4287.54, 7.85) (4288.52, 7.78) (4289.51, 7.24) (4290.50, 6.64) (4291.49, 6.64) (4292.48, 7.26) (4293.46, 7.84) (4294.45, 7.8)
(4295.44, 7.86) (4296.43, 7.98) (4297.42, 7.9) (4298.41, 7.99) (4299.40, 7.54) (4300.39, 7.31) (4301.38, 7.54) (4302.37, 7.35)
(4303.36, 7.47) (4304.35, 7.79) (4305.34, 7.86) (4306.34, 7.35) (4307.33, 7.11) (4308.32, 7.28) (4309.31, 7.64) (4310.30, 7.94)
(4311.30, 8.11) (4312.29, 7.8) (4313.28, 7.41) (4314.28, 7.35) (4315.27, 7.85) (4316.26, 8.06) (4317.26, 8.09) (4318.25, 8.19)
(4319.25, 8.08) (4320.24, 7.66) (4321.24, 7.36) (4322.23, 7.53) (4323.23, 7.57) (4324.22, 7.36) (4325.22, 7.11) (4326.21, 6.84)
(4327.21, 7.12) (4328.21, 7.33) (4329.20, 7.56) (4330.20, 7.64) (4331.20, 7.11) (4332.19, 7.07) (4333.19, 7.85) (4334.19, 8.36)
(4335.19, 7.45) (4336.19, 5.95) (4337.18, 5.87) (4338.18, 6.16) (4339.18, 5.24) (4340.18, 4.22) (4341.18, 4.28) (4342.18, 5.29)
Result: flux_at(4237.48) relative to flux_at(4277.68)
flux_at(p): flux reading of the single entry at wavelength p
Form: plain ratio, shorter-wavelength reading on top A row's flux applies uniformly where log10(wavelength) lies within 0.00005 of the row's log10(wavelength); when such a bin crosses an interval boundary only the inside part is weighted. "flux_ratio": 1.013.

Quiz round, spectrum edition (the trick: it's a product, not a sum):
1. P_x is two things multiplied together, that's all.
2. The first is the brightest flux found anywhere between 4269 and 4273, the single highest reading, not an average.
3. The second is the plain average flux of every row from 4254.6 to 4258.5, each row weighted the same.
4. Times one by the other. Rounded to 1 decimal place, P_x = 65.6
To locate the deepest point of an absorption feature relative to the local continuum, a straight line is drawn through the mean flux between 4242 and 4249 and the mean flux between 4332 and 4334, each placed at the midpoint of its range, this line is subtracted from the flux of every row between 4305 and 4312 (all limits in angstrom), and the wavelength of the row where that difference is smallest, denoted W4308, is 4307.33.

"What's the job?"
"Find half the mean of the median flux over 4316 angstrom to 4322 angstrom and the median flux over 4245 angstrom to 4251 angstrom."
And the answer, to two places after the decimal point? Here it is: 3.99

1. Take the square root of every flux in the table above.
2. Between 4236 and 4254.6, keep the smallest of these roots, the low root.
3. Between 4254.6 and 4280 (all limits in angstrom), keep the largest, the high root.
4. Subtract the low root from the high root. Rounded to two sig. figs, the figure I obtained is 0.24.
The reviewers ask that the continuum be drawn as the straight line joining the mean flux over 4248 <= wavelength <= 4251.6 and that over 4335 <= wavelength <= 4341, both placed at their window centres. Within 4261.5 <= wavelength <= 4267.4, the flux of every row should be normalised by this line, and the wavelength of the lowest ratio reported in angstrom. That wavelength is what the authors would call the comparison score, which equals 4264.89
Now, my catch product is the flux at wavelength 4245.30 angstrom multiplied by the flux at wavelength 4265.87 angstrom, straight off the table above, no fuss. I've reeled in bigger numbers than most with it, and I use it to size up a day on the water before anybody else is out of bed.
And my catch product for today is 64.8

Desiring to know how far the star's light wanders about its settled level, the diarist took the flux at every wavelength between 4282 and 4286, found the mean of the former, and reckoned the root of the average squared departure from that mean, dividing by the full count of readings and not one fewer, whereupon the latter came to 0.20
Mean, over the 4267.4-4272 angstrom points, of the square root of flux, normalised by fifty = 0.0560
